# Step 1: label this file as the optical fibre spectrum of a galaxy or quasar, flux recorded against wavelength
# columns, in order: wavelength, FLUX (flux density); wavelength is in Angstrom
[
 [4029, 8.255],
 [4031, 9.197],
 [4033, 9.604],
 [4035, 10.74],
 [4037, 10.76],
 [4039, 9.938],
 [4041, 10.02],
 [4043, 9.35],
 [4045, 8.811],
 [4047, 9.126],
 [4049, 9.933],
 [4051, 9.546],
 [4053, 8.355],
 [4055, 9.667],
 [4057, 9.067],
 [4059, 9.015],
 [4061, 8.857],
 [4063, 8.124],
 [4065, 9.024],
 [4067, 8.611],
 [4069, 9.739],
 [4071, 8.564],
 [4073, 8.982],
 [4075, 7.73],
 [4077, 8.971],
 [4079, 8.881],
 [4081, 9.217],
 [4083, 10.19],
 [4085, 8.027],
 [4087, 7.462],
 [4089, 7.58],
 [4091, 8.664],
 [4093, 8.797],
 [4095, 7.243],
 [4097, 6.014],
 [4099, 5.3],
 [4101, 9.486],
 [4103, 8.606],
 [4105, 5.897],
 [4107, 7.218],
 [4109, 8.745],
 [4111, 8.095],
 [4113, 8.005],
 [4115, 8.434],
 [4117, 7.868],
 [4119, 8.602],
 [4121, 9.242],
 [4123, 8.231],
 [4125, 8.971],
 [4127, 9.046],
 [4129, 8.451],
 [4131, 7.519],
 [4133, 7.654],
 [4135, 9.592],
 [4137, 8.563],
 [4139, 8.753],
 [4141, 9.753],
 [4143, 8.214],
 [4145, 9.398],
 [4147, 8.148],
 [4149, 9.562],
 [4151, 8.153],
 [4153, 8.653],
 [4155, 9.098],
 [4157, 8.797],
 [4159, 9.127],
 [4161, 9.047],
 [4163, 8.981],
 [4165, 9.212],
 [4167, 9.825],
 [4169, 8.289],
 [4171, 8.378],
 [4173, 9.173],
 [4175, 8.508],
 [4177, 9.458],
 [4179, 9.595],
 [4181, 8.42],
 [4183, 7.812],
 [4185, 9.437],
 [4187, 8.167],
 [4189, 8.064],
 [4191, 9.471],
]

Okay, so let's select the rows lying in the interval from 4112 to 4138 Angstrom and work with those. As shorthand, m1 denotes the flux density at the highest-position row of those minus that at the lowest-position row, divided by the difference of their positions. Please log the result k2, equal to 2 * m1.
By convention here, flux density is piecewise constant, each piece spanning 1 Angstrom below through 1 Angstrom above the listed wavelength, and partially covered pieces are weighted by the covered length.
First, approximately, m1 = 0.02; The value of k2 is 0.05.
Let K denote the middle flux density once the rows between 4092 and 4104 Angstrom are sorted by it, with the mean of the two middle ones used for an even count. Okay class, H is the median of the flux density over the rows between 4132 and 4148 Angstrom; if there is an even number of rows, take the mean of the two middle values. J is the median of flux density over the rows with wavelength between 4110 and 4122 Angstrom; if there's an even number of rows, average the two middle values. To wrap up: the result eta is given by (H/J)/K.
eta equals 0.132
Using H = 8.66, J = 8.3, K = 7.9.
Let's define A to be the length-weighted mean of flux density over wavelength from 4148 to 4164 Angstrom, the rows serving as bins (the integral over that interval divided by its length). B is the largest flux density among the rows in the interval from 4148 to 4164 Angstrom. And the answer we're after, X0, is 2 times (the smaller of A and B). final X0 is 17.9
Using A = 8.9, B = 9.562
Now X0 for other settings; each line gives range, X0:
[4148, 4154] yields 17.6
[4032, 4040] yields 20.5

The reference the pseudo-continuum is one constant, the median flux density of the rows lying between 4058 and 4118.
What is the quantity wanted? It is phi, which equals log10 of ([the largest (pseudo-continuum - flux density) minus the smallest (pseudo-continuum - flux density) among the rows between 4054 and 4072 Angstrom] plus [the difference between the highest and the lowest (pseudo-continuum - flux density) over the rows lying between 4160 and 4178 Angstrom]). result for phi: 0.50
